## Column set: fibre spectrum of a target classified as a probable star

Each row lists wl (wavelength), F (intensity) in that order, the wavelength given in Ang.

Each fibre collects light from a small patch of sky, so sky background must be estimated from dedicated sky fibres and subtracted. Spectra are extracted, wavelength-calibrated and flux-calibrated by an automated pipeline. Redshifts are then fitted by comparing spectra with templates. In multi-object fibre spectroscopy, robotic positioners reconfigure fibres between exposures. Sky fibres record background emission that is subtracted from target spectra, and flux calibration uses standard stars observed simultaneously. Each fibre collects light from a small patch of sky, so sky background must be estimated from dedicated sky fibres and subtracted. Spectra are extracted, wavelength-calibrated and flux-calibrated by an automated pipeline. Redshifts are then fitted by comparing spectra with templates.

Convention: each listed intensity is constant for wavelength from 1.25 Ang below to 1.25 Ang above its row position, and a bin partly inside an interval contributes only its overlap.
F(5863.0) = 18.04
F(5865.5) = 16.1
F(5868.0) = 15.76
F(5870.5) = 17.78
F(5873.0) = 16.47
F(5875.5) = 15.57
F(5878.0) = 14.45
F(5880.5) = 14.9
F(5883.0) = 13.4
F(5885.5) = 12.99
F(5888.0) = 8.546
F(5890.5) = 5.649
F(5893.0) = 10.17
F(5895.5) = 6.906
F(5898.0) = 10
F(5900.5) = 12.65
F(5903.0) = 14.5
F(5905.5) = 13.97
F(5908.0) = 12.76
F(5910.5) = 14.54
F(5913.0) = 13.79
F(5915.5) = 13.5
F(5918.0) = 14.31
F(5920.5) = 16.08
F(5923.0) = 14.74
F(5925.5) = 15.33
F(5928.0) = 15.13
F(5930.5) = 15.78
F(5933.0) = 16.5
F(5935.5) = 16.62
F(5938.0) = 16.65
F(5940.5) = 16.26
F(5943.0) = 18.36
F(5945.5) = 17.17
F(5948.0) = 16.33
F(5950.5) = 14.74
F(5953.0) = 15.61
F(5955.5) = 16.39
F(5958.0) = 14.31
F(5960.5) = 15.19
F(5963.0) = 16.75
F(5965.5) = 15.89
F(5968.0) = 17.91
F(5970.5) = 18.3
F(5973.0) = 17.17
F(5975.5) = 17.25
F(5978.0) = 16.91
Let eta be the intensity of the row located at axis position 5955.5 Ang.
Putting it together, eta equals 16.39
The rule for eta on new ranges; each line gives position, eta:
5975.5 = 17.25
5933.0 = 16.5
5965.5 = 15.89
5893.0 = 10.17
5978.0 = 16.91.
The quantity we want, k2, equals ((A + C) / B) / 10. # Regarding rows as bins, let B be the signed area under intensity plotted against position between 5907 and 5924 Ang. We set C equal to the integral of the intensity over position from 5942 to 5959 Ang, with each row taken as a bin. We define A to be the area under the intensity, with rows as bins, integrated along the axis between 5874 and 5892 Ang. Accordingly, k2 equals 0.20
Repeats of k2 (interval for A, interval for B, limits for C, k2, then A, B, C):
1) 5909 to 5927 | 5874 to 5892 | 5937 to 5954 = 0.25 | 263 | 220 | 280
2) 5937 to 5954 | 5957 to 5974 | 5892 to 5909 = 0.17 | 280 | 281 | 197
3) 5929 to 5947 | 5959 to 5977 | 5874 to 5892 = 0.17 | 301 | 304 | 220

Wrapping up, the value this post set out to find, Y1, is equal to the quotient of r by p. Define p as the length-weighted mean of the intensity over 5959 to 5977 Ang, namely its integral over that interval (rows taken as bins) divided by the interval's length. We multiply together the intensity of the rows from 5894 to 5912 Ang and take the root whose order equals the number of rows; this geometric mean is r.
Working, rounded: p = 16.9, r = 12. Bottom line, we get 0.7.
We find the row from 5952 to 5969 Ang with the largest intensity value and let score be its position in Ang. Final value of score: 5968.0 Ang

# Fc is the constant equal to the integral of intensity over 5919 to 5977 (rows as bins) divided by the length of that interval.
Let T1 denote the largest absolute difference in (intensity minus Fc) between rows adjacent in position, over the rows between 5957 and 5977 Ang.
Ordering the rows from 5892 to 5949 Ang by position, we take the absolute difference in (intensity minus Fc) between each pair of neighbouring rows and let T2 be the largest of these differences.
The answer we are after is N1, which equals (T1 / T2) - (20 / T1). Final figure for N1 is -9.28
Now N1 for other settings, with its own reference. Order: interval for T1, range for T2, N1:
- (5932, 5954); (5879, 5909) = -9.06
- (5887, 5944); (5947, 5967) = -2.25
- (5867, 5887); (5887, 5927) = -9.45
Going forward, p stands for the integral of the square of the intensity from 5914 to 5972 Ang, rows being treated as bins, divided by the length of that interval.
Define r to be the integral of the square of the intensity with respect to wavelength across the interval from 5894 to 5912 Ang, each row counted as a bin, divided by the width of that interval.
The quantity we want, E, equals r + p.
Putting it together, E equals 412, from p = 257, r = 155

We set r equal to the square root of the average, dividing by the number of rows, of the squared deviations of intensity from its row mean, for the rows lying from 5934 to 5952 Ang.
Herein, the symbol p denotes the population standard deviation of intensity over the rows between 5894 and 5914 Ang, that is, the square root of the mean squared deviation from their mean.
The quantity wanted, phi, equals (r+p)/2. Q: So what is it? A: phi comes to 1.75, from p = 2.49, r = 1.01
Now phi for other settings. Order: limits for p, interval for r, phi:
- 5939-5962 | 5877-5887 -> 0.97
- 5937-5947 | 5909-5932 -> 0.80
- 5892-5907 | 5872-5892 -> 3.06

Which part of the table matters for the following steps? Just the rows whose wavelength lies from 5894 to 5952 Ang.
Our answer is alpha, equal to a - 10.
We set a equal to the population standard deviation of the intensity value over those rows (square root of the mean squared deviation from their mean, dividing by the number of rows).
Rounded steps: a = 2.4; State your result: -7.6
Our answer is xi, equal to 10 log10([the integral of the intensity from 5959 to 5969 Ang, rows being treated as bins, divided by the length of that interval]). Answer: 12.1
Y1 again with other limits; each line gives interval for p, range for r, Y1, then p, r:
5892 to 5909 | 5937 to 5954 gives 1.4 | 11.6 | 16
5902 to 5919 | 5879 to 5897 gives 0.7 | 13.9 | 10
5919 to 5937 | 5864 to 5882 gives 1.0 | 15.7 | 16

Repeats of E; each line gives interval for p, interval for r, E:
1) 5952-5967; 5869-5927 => 431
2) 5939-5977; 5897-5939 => 488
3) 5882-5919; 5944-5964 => 399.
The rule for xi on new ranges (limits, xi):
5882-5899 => 9.8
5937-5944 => 12.3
